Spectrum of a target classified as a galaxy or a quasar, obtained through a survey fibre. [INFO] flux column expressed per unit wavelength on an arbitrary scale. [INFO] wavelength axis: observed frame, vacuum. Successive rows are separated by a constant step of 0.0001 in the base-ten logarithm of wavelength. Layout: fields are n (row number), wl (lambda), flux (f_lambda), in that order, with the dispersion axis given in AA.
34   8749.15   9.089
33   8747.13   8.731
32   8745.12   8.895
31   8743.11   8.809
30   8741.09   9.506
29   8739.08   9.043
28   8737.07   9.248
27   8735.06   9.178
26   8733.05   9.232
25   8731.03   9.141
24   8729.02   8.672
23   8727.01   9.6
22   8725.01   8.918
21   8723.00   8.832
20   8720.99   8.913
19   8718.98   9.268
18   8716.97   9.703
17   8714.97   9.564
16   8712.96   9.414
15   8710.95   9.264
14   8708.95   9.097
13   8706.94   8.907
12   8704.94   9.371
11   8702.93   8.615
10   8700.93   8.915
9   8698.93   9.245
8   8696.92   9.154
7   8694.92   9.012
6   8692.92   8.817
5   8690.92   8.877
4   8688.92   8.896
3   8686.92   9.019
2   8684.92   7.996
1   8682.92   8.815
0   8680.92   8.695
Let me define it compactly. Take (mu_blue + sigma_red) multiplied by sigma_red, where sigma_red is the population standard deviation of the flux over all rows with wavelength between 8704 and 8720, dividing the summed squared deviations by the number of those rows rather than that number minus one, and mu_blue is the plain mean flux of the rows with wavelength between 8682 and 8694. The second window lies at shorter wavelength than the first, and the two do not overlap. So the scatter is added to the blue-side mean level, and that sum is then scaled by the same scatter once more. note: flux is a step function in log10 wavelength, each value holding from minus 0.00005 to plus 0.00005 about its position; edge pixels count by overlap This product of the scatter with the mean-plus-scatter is 2.11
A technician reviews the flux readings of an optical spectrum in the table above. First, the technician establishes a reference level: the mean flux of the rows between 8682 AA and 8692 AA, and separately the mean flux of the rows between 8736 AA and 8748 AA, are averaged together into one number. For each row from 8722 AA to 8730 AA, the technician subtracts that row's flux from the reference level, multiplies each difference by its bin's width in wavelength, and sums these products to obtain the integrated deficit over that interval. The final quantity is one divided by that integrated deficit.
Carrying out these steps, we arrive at -1.0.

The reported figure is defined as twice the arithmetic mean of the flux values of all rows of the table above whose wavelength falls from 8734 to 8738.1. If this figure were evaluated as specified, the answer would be 18.4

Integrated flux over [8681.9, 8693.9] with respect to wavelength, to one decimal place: 104.9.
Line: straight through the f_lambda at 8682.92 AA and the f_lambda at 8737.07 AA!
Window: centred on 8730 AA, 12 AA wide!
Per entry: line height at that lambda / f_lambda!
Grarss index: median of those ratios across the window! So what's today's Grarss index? 1.01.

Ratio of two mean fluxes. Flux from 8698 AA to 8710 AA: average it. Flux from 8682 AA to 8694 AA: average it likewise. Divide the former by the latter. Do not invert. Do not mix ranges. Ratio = 1.03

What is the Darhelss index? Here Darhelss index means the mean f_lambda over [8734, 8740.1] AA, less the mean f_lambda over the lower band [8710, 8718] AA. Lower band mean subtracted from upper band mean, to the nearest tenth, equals -0.3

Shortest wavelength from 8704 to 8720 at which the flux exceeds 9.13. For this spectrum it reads 8704.94 AA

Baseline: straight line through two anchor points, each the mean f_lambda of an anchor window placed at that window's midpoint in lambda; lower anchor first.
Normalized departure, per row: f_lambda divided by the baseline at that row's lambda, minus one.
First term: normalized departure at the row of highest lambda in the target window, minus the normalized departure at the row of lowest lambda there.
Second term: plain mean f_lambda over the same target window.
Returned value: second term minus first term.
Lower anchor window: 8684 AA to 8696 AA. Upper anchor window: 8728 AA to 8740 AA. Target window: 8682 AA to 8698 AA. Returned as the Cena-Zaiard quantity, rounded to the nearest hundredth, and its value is 8.80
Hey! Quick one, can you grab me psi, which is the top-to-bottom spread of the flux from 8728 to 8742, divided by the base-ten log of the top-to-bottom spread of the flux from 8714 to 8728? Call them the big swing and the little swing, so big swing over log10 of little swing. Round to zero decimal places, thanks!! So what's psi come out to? -14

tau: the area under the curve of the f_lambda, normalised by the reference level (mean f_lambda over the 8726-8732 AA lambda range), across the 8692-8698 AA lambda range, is 5.9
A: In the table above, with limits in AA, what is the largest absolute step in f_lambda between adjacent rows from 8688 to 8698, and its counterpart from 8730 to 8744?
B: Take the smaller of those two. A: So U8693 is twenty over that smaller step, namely 103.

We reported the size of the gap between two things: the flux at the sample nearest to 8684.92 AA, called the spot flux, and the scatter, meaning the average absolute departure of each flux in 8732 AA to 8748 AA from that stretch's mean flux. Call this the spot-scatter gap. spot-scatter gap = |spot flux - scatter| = 7.8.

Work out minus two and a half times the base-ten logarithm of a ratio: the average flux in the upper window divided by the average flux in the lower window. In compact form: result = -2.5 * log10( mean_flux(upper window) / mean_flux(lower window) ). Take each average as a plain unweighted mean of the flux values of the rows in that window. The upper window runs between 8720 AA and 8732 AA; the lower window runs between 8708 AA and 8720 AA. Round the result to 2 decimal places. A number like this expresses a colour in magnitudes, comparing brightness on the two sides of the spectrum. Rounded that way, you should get 0.04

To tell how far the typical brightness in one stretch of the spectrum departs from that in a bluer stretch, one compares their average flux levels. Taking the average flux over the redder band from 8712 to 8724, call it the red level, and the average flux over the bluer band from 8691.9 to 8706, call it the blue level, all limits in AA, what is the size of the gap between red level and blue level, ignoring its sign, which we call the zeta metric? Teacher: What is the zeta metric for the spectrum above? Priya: 0.26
